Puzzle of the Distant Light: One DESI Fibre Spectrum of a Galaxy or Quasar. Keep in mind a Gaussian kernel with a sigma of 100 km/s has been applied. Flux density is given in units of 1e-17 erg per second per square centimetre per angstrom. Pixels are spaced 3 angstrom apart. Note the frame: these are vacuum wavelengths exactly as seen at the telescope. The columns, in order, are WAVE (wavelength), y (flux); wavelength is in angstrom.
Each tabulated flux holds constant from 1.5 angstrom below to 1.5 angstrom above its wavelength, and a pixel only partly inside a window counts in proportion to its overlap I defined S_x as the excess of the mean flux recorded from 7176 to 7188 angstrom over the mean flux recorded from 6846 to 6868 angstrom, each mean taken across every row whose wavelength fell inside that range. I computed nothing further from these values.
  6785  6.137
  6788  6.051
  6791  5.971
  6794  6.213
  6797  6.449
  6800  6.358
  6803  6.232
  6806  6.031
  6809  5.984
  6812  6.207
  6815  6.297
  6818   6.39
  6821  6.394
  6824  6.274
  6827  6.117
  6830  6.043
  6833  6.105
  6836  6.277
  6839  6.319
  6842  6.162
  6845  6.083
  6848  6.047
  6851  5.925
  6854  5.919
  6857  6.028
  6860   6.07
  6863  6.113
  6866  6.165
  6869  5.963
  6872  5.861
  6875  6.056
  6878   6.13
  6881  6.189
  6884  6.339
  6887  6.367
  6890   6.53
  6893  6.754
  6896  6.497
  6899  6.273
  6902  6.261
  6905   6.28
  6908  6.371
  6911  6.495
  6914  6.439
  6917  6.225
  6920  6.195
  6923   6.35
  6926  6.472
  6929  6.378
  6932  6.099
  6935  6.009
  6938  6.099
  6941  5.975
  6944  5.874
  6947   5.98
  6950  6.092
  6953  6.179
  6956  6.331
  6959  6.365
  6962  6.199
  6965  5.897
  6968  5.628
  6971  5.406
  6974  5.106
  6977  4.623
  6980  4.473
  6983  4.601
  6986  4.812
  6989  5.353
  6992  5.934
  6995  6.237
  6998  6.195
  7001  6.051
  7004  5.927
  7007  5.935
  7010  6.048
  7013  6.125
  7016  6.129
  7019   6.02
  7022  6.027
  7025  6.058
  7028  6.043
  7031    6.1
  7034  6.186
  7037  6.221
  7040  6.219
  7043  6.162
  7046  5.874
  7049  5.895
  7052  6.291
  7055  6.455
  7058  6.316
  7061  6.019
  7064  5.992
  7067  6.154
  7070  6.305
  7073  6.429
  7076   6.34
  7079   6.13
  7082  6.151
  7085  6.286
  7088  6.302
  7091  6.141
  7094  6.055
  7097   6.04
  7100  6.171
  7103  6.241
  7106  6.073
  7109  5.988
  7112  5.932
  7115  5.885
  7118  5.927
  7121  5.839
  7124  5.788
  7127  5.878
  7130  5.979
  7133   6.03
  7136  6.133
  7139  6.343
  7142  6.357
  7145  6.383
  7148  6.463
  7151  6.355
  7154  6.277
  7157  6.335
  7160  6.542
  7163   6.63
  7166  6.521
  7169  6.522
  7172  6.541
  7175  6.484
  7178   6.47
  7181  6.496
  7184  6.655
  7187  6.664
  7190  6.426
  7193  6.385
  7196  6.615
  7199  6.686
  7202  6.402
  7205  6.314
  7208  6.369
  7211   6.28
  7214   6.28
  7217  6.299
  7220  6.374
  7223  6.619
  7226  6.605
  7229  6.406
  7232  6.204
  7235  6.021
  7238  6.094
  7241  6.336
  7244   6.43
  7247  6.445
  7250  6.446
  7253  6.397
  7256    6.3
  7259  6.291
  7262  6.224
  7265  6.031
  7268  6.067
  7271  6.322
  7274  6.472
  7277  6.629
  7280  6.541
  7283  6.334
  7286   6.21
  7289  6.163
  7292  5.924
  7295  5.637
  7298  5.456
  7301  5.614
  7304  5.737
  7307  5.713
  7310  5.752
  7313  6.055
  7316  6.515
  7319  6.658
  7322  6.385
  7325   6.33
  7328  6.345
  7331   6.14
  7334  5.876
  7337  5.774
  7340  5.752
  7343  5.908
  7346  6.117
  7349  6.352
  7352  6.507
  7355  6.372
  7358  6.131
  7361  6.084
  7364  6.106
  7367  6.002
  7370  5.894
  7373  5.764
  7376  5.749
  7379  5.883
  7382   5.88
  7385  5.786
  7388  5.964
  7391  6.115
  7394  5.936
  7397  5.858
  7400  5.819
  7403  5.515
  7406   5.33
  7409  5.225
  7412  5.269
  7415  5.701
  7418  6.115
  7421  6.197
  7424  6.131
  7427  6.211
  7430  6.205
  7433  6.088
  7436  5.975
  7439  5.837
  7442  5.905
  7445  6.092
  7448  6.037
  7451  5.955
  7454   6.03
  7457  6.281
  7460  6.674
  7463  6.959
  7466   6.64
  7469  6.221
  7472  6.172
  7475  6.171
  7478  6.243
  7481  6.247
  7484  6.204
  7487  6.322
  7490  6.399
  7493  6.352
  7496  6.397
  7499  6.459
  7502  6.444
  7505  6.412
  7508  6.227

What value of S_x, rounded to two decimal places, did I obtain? 0.53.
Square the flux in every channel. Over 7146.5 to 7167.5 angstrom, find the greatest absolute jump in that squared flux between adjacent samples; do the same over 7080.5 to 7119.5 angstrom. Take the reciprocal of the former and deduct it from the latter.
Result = 1.69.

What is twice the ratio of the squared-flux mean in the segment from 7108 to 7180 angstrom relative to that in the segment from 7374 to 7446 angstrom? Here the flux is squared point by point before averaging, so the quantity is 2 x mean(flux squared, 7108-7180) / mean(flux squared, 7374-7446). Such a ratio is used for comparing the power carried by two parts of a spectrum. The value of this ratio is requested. 2.26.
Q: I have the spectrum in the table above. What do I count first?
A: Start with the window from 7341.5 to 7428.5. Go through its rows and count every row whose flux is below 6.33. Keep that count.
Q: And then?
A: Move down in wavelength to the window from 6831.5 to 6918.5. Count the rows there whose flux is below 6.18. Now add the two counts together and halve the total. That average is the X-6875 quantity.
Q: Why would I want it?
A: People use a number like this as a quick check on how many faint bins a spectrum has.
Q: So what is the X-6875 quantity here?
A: 20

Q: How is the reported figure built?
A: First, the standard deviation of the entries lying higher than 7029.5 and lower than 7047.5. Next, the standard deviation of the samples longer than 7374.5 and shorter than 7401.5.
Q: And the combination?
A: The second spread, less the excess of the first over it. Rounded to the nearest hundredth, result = 0.09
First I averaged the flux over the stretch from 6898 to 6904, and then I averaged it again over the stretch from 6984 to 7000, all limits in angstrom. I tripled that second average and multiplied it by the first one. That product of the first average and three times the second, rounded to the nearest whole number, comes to 107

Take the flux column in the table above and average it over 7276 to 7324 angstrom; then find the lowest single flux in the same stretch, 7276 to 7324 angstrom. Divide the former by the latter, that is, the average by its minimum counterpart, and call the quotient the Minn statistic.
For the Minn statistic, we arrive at 1.11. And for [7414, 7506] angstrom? 1.09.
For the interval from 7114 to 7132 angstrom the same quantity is 1.02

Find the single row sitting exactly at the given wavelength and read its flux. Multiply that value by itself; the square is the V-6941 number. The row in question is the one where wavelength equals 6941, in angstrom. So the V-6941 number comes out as 35.7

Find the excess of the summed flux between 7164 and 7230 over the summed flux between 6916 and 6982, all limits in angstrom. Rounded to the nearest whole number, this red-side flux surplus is 12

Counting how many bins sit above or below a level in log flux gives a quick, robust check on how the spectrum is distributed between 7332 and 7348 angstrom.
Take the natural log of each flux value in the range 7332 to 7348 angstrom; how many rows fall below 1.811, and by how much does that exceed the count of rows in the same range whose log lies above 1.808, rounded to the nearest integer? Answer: 3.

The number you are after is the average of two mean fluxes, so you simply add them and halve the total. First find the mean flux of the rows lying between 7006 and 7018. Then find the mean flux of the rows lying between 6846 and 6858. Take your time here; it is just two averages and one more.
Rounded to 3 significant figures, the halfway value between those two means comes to 6.02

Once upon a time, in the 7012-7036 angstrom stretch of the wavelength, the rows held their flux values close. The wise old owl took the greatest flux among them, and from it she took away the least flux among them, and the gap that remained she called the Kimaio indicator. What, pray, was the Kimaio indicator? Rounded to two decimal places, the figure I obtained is 0.17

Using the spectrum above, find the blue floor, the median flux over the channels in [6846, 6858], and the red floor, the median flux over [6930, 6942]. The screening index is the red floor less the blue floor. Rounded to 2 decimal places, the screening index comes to 0.08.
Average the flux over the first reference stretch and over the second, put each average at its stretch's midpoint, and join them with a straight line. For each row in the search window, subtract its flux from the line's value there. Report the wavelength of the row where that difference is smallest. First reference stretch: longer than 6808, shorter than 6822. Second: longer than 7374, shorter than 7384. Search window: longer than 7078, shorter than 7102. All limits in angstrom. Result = 7088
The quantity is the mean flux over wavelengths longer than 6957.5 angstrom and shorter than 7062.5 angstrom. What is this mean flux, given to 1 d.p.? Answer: 5.9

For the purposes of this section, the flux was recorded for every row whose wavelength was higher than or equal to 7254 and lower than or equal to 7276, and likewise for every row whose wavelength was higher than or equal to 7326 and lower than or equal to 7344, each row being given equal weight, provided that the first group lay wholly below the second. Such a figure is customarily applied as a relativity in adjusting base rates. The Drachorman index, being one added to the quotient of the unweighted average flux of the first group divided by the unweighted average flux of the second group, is 2.05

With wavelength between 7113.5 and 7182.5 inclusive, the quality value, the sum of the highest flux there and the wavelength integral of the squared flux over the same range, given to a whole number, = 2723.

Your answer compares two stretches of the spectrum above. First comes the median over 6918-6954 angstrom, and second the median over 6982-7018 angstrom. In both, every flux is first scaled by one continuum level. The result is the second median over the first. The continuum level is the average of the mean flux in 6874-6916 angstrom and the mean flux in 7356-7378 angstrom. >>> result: 0.98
